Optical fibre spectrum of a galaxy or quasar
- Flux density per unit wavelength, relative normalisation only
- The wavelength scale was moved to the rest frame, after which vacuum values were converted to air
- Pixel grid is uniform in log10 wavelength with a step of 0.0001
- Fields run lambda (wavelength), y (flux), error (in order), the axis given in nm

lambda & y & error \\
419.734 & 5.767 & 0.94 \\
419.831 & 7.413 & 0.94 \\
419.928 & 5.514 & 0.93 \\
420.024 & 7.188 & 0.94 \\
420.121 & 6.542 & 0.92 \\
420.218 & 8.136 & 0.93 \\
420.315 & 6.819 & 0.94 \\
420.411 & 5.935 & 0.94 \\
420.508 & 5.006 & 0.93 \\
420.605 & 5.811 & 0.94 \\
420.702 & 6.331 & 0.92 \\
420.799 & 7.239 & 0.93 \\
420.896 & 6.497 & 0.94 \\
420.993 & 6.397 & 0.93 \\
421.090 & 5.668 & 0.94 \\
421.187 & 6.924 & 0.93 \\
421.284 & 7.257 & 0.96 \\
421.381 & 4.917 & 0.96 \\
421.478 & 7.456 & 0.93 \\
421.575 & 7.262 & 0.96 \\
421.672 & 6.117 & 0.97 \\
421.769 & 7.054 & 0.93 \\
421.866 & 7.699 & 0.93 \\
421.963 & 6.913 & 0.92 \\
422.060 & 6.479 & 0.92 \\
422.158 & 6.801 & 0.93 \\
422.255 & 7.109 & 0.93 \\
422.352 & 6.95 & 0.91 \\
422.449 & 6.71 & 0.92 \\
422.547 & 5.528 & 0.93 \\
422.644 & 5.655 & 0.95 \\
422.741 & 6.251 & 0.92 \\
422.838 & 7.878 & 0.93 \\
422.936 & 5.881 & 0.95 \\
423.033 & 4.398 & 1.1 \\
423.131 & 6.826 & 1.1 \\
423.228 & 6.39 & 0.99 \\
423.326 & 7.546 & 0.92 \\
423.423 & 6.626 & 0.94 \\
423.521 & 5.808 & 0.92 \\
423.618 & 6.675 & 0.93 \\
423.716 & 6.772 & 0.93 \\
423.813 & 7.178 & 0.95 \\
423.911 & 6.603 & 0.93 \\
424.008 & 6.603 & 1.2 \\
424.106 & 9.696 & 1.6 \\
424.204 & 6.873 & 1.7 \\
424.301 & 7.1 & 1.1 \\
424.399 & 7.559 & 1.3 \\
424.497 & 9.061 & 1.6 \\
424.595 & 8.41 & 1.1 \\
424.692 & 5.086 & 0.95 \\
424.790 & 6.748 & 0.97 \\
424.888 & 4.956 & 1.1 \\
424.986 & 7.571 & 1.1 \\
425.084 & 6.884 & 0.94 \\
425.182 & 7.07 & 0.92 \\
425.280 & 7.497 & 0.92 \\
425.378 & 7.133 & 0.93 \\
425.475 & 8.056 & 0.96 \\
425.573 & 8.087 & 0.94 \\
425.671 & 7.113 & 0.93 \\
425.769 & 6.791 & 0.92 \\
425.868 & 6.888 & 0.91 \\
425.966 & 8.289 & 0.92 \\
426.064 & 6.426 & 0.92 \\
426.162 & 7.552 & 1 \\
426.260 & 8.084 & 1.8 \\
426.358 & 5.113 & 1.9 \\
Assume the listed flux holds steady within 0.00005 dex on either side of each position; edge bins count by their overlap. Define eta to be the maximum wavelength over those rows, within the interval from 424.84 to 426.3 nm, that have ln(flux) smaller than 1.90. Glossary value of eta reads 426.064 nm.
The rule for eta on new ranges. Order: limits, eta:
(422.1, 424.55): 424.008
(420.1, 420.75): 420.702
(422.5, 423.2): 423.033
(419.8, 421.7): 421.672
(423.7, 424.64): 424.008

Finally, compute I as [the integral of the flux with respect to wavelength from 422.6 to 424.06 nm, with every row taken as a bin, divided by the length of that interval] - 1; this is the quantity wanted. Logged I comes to 5.5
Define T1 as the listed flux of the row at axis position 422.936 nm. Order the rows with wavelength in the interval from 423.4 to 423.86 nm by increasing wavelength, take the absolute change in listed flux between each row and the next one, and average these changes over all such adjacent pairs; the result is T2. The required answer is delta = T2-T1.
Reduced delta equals -5.3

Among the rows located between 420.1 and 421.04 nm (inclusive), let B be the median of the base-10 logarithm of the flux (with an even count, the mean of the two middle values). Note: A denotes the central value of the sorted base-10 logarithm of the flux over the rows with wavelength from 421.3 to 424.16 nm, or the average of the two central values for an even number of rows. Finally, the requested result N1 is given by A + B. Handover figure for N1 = 1.636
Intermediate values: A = 0.827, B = 0.809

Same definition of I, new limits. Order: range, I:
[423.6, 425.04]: 6.1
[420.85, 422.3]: 5.7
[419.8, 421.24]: 5.5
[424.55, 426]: 6.1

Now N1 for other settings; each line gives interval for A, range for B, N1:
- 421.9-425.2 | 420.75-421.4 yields 1.644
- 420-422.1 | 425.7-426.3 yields 1.683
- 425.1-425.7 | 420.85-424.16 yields 1.690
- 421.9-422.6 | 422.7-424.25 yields 1.655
